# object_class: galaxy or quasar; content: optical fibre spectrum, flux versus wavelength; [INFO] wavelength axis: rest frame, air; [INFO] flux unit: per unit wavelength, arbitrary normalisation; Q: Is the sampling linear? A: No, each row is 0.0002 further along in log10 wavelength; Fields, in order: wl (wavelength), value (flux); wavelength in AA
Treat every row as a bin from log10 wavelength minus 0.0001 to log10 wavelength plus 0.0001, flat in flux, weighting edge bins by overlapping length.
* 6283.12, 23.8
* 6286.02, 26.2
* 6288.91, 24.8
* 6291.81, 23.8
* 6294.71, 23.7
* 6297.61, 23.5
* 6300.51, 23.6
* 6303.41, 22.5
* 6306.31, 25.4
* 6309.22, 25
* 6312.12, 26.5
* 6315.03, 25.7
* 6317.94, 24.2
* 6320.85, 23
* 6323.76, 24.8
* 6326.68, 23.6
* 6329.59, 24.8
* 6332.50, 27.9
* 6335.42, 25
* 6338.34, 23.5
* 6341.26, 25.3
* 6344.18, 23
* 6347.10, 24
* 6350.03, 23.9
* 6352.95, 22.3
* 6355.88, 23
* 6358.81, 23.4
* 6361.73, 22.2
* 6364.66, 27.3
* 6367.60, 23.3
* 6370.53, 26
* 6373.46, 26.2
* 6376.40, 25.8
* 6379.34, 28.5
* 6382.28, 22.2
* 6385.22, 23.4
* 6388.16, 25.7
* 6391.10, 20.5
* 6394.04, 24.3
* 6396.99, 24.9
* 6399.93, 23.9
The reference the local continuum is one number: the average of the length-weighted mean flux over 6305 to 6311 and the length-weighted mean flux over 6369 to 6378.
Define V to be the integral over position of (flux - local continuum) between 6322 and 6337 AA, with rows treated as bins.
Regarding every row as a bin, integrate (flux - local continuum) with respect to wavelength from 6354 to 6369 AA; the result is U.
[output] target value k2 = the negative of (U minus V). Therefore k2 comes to 20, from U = -28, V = -7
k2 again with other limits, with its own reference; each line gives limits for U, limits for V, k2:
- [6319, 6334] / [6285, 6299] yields -6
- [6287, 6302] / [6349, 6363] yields -12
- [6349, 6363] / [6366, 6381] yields 42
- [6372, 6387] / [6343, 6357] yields -27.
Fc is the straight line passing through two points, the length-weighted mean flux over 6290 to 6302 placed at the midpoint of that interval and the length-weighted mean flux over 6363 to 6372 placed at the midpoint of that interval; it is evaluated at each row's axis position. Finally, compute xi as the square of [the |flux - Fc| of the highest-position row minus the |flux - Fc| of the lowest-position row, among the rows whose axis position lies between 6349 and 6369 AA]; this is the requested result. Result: 1.1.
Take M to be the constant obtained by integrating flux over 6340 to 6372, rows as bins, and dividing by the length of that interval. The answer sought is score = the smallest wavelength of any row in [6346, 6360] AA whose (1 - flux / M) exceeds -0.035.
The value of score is 6347.10 AA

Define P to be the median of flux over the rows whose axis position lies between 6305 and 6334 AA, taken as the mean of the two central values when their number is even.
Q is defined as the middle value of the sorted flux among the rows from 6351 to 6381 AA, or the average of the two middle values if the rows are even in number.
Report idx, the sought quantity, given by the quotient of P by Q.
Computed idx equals 1.01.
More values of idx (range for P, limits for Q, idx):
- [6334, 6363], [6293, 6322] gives 0.98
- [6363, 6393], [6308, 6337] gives 1.03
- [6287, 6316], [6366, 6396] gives 0.97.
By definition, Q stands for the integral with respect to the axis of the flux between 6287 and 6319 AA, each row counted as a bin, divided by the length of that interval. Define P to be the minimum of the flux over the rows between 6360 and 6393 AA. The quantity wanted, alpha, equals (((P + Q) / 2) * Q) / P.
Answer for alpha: 26.8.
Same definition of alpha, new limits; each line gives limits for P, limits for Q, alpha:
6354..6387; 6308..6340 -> 26.4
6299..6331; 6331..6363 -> 24.8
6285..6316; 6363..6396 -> 26.1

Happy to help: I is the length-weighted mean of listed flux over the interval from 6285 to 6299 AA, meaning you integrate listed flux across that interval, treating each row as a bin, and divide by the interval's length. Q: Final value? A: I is 24.3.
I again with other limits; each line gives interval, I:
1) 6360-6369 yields 24.3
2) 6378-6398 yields 24.2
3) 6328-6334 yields 26.3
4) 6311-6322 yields 24.8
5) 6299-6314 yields 24.6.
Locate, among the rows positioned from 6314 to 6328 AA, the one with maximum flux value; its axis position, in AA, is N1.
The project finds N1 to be 6315.03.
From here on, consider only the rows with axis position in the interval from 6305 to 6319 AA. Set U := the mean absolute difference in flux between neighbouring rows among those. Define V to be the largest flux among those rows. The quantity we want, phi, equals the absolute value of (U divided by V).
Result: 0.04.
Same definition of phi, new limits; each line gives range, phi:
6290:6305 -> 0.02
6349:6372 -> 0.08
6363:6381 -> 0.07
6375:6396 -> 0.13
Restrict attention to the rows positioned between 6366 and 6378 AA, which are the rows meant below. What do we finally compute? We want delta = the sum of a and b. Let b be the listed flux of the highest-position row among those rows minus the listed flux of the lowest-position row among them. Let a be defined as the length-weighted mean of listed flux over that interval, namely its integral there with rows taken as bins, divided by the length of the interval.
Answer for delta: 27.9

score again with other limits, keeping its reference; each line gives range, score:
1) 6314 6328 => 6317.94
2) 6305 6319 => 6317.94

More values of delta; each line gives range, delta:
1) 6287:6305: 21.4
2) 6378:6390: 22.0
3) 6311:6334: 26.4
